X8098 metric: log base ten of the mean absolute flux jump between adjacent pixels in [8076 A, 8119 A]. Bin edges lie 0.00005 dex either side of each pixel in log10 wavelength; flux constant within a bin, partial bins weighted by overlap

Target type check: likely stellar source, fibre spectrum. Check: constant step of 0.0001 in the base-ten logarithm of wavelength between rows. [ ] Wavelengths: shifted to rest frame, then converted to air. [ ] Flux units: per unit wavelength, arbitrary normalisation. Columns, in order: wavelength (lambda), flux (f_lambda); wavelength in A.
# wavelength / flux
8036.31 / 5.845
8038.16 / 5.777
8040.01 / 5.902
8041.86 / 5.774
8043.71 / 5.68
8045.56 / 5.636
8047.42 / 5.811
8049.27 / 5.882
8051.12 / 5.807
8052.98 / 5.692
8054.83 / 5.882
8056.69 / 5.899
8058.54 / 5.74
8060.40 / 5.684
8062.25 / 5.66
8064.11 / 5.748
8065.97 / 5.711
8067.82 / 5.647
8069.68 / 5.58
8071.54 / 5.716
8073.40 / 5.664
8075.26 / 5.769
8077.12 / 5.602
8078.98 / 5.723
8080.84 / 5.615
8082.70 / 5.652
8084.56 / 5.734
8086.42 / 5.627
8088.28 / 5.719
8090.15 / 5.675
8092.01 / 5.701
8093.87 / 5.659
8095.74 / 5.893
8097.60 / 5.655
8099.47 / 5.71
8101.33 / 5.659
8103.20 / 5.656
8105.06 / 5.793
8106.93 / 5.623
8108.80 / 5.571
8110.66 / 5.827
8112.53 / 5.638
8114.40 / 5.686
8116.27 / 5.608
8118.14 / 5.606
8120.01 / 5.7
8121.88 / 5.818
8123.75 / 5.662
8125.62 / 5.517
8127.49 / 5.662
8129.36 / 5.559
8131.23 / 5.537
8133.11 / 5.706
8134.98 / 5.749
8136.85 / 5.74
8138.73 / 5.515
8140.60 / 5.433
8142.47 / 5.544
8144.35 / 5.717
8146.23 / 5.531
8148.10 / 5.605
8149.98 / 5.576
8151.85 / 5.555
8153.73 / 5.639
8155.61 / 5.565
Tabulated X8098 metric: -1.01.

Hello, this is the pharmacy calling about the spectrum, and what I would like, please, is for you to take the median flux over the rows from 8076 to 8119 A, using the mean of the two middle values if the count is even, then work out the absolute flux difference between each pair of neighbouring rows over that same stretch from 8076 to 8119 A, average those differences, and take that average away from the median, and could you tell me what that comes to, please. 5.56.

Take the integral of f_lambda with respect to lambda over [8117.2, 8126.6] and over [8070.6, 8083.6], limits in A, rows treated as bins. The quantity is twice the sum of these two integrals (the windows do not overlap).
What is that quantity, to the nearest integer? 254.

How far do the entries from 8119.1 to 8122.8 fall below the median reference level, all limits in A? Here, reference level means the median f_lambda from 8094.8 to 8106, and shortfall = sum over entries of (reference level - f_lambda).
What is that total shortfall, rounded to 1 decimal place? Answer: -0.1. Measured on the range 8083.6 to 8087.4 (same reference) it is 0.0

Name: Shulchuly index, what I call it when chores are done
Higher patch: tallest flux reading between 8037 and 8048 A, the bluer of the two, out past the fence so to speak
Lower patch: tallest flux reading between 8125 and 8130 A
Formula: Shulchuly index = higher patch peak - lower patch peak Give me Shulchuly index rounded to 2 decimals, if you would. 0.24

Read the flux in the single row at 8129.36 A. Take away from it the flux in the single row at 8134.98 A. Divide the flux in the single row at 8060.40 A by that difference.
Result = -30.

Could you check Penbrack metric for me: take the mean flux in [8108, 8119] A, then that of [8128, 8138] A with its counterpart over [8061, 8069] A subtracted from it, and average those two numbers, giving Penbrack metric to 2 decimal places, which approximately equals 2.81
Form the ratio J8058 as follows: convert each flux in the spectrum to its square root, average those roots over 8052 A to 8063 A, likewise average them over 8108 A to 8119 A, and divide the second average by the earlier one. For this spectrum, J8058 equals 0.991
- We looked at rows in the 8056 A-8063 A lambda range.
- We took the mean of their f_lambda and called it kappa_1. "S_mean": 5.75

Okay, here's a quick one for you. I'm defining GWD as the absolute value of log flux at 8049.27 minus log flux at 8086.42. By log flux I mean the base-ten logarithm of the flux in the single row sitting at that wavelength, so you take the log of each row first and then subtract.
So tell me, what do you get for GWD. 0.0192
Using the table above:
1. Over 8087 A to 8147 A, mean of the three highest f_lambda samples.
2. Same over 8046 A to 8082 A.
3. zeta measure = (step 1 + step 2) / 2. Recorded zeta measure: 5.87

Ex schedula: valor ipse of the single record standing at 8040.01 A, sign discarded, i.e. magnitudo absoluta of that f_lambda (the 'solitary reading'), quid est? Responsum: 5.90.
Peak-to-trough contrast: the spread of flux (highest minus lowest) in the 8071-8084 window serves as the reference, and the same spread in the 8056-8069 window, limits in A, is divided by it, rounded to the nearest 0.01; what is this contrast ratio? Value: 1.51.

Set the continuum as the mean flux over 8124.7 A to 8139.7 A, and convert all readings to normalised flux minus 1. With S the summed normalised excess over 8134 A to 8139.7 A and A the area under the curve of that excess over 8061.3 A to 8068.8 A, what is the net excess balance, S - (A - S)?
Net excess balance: -0.04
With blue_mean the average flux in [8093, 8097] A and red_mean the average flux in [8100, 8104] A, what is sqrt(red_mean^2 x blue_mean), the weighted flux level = 13.6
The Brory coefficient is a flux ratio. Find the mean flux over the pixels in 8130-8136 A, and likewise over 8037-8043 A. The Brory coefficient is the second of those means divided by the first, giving 1.03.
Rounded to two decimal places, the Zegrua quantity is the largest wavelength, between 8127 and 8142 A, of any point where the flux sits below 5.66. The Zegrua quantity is 8140.60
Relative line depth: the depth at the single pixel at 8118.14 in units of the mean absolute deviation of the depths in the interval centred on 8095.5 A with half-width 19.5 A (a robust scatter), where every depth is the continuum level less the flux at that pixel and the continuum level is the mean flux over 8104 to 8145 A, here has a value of 0.7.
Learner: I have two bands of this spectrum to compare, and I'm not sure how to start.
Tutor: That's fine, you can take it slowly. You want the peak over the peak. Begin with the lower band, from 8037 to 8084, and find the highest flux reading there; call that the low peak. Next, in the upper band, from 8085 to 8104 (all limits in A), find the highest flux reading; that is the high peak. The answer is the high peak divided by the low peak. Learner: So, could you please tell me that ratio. 1.00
